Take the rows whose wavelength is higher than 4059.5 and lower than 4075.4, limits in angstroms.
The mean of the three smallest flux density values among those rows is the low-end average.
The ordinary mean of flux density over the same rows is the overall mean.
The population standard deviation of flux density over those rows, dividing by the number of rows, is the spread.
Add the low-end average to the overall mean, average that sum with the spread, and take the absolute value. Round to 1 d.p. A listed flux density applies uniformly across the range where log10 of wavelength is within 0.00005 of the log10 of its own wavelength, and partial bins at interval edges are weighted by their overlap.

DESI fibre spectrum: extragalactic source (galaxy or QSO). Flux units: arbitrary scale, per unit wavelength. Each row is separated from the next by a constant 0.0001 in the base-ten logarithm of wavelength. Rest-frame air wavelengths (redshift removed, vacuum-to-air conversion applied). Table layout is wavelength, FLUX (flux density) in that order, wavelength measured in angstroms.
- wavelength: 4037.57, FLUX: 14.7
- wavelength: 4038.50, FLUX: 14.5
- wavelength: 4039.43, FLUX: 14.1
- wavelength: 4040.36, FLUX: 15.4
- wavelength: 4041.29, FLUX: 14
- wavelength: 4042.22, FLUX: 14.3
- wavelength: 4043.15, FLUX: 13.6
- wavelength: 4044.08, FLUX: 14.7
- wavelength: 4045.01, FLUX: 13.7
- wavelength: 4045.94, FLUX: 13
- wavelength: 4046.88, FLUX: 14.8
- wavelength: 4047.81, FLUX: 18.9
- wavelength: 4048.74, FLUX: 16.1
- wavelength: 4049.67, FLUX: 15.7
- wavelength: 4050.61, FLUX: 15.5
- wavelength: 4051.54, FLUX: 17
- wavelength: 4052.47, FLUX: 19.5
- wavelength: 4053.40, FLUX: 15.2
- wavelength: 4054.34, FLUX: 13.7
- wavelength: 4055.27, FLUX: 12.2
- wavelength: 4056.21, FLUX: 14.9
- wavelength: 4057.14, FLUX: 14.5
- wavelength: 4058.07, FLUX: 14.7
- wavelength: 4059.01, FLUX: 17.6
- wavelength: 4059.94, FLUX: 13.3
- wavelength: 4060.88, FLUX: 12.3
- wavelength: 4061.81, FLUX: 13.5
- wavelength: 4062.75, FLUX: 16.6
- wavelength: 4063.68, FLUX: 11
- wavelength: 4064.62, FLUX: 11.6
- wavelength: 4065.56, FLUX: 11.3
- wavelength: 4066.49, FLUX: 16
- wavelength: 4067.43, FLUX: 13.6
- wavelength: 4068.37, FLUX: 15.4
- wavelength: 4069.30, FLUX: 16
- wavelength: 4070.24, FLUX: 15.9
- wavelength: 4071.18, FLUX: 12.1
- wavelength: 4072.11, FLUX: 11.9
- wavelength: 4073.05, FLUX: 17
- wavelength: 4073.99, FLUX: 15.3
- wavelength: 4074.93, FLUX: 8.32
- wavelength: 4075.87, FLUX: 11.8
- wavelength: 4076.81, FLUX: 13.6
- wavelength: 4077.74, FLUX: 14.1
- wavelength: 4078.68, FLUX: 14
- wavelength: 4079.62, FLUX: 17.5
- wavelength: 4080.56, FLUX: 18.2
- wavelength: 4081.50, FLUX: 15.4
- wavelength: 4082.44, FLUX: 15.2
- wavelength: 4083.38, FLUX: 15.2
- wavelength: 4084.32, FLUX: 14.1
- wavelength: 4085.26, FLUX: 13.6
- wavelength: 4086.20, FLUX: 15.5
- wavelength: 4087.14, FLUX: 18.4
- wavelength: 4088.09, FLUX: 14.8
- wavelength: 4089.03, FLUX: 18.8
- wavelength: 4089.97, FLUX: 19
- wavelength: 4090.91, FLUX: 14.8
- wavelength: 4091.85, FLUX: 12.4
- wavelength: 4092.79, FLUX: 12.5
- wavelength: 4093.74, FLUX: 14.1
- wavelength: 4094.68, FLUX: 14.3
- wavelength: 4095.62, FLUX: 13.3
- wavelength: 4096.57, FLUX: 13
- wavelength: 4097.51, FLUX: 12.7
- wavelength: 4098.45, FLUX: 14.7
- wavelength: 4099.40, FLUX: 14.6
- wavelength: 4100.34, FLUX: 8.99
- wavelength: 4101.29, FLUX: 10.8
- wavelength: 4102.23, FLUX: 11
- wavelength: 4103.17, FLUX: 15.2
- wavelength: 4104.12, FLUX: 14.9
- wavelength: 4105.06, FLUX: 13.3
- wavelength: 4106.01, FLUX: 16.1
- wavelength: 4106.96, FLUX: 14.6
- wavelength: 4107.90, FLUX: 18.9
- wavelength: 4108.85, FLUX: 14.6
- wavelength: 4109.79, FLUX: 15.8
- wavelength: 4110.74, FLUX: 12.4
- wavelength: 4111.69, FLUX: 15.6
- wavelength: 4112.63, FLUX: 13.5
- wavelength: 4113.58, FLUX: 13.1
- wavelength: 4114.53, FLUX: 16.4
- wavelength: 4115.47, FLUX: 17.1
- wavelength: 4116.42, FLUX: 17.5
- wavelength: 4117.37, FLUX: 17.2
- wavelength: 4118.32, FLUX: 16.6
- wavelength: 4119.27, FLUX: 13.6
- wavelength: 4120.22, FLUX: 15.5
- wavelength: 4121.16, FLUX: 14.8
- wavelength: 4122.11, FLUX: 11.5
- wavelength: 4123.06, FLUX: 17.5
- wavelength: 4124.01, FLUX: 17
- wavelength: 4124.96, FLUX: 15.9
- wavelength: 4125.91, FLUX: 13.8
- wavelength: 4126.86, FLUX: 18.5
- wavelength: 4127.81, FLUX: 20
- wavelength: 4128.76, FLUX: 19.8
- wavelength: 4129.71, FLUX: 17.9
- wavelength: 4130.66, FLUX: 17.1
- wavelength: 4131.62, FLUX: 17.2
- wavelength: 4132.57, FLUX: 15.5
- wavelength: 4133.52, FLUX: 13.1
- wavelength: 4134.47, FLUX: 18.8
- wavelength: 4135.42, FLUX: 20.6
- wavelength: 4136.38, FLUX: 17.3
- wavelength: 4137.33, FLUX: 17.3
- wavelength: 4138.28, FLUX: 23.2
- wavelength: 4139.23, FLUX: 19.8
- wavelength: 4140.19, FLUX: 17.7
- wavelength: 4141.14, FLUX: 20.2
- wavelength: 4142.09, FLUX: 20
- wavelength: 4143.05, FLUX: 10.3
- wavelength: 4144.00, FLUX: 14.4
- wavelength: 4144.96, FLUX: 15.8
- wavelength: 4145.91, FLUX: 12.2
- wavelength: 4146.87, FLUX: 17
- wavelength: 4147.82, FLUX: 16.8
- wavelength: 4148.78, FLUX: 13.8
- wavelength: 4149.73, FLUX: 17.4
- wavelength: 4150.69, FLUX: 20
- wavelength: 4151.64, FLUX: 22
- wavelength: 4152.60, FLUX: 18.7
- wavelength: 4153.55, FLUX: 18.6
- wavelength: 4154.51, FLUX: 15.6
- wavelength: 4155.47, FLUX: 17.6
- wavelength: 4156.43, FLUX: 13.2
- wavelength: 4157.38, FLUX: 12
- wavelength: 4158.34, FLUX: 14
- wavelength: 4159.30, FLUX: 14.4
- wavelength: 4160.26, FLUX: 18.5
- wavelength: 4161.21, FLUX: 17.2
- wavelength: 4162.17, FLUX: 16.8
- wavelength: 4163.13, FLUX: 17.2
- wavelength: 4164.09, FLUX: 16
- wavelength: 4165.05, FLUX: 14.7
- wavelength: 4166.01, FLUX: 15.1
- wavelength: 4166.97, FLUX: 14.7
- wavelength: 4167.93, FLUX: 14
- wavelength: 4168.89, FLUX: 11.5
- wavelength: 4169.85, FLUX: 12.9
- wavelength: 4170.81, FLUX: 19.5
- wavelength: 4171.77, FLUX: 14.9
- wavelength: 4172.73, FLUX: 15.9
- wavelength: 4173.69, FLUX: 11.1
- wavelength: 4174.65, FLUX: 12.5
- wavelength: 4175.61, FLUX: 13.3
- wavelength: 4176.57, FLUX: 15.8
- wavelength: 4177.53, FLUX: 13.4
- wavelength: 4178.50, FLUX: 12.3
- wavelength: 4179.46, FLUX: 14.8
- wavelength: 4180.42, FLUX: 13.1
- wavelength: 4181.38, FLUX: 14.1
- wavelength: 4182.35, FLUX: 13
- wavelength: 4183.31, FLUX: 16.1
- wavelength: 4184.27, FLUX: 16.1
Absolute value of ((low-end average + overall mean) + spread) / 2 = 13.1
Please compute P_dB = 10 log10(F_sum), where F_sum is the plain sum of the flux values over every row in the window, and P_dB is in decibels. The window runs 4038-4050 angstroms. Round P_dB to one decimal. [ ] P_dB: 22.9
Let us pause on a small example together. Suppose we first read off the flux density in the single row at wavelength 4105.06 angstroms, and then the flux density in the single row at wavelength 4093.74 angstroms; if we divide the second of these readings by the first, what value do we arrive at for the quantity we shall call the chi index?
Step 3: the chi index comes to 1.1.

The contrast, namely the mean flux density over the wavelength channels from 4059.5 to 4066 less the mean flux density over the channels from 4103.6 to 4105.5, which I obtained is -1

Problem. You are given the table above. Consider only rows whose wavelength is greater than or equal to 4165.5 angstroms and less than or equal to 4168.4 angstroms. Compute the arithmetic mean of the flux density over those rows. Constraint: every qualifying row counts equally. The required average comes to 14.6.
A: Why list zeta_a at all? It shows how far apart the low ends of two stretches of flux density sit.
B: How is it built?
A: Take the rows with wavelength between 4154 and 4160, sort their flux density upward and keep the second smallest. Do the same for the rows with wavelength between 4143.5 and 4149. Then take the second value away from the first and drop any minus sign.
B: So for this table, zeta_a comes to 0.60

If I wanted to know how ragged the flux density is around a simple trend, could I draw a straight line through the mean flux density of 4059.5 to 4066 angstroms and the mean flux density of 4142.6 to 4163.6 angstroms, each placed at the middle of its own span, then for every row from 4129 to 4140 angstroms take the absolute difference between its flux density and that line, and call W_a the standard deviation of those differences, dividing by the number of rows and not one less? 1.96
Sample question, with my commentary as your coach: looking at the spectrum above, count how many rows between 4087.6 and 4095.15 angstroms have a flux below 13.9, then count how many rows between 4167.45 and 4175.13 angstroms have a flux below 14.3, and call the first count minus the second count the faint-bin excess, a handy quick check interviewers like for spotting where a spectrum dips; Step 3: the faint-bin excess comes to -3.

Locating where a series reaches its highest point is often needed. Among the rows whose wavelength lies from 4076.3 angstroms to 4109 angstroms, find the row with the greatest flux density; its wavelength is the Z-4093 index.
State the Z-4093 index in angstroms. 4089.97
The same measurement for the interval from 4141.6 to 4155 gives 4151.64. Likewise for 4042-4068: 4052.47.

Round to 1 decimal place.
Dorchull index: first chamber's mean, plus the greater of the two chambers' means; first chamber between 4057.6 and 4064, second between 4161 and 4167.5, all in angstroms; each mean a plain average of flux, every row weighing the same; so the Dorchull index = 30.1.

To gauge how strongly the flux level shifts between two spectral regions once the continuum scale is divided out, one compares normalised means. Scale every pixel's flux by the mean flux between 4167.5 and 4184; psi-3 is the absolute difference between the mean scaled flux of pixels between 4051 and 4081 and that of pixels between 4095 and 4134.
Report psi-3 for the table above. 0.055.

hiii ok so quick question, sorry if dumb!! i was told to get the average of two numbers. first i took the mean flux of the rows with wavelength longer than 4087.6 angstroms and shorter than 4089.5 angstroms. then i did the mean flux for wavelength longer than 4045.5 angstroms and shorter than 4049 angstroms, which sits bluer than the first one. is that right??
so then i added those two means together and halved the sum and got 16.2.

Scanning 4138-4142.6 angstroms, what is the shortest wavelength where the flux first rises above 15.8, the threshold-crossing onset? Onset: 4138.28 angstroms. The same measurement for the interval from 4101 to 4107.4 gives 4106.01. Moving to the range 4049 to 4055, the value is 4051.54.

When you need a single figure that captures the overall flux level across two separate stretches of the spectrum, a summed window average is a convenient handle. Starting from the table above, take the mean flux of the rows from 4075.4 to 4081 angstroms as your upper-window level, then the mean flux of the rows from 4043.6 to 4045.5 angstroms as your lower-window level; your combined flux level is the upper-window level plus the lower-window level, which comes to 29.1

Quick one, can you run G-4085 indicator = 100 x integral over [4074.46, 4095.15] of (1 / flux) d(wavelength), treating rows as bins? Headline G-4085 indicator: 144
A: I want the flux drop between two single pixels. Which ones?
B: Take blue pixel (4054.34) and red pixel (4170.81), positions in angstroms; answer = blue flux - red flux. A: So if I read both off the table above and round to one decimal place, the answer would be -5.8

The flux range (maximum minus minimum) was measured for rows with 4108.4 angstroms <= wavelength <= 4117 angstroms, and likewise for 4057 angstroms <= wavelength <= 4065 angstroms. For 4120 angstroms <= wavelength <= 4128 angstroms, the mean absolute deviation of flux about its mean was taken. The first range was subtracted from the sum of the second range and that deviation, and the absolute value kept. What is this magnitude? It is 3.5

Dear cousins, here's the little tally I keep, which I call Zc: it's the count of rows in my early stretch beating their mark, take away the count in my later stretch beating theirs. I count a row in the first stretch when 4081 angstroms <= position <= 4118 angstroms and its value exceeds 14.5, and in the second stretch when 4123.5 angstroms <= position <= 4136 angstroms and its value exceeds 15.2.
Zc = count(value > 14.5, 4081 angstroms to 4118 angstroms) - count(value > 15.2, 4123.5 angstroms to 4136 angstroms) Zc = 12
